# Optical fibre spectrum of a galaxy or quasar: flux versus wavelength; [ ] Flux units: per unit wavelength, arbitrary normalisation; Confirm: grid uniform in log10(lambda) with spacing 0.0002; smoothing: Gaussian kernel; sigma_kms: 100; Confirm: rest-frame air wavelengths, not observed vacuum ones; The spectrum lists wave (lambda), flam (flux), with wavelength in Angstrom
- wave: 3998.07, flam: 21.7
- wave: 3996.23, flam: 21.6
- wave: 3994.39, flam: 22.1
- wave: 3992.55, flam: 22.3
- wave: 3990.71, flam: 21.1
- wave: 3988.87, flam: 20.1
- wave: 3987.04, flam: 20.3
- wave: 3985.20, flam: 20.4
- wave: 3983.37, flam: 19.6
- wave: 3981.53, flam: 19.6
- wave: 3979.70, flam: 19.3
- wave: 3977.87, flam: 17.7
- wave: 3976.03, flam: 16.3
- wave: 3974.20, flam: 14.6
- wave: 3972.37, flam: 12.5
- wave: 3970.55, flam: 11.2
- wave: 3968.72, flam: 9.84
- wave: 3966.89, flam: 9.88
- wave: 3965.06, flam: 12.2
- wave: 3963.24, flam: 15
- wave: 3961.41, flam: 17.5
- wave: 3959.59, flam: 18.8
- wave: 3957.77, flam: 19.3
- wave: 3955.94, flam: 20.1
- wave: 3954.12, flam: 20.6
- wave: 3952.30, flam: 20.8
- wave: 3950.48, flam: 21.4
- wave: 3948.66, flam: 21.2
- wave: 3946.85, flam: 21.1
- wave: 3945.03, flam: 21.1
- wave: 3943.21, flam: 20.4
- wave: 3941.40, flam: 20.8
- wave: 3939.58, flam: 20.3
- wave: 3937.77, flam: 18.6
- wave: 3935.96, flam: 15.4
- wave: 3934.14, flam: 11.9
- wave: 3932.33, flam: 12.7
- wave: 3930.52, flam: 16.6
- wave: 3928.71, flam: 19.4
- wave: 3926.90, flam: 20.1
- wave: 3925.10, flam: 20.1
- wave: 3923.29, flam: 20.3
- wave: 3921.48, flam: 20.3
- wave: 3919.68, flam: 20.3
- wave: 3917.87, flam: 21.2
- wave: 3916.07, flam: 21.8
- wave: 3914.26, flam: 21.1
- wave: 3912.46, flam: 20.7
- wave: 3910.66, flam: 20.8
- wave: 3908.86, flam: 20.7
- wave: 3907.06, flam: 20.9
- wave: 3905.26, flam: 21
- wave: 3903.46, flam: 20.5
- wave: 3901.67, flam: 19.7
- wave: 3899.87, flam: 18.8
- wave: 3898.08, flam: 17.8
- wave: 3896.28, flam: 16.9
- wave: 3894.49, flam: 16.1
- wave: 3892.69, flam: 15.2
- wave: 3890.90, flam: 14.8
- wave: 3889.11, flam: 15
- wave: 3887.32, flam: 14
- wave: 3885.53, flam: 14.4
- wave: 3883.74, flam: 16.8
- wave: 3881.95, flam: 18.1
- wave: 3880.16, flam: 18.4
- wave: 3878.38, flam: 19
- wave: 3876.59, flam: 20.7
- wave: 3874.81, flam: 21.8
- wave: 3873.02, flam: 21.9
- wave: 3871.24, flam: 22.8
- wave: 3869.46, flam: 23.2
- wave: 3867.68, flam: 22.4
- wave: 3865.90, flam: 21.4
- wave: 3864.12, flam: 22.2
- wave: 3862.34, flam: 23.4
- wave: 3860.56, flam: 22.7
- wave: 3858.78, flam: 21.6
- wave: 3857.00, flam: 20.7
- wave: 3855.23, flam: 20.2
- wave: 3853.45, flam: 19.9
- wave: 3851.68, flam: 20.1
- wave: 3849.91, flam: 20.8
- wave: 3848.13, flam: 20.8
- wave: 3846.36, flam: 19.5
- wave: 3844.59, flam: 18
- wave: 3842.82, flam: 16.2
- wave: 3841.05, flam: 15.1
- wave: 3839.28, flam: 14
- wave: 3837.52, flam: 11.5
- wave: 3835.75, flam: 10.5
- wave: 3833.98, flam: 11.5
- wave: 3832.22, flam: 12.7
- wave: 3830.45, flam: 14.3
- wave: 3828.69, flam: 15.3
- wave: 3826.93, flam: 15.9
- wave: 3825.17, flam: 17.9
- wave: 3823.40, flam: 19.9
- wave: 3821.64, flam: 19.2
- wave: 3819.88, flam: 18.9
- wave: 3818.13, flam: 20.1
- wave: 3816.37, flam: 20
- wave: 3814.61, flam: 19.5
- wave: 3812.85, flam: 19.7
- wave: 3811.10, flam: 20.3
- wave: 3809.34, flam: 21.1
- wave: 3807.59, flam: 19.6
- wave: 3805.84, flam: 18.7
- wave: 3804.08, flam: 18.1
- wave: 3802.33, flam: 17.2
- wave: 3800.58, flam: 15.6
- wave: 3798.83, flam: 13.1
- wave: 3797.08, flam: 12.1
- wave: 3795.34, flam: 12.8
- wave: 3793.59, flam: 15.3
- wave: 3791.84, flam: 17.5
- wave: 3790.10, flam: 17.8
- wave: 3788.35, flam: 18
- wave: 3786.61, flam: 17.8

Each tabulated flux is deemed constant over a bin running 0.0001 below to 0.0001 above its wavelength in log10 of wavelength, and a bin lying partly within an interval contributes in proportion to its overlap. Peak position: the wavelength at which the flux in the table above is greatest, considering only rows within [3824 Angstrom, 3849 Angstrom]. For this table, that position 3848.13 Angstrom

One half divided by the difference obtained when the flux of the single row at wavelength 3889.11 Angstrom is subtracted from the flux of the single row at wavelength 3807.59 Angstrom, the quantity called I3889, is 0.11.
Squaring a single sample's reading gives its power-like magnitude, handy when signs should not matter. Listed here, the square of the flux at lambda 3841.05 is 228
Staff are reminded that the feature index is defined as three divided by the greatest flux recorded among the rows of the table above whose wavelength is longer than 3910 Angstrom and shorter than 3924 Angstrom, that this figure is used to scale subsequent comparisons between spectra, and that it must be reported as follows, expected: 0.14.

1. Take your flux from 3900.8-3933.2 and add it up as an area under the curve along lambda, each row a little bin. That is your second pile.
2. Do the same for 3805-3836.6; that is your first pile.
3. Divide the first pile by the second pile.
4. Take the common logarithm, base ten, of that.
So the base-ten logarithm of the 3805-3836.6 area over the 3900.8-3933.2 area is -0.067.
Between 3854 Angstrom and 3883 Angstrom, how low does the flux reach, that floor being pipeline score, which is 18.1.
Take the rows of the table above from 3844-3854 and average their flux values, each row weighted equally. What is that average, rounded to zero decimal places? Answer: 20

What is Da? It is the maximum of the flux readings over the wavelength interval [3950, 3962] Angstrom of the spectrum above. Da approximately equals 21.4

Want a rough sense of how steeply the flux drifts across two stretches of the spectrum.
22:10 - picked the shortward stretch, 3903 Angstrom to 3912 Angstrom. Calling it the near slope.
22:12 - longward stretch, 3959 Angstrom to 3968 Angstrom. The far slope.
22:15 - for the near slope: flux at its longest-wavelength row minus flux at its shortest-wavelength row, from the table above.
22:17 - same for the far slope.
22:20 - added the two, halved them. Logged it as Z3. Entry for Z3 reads -4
